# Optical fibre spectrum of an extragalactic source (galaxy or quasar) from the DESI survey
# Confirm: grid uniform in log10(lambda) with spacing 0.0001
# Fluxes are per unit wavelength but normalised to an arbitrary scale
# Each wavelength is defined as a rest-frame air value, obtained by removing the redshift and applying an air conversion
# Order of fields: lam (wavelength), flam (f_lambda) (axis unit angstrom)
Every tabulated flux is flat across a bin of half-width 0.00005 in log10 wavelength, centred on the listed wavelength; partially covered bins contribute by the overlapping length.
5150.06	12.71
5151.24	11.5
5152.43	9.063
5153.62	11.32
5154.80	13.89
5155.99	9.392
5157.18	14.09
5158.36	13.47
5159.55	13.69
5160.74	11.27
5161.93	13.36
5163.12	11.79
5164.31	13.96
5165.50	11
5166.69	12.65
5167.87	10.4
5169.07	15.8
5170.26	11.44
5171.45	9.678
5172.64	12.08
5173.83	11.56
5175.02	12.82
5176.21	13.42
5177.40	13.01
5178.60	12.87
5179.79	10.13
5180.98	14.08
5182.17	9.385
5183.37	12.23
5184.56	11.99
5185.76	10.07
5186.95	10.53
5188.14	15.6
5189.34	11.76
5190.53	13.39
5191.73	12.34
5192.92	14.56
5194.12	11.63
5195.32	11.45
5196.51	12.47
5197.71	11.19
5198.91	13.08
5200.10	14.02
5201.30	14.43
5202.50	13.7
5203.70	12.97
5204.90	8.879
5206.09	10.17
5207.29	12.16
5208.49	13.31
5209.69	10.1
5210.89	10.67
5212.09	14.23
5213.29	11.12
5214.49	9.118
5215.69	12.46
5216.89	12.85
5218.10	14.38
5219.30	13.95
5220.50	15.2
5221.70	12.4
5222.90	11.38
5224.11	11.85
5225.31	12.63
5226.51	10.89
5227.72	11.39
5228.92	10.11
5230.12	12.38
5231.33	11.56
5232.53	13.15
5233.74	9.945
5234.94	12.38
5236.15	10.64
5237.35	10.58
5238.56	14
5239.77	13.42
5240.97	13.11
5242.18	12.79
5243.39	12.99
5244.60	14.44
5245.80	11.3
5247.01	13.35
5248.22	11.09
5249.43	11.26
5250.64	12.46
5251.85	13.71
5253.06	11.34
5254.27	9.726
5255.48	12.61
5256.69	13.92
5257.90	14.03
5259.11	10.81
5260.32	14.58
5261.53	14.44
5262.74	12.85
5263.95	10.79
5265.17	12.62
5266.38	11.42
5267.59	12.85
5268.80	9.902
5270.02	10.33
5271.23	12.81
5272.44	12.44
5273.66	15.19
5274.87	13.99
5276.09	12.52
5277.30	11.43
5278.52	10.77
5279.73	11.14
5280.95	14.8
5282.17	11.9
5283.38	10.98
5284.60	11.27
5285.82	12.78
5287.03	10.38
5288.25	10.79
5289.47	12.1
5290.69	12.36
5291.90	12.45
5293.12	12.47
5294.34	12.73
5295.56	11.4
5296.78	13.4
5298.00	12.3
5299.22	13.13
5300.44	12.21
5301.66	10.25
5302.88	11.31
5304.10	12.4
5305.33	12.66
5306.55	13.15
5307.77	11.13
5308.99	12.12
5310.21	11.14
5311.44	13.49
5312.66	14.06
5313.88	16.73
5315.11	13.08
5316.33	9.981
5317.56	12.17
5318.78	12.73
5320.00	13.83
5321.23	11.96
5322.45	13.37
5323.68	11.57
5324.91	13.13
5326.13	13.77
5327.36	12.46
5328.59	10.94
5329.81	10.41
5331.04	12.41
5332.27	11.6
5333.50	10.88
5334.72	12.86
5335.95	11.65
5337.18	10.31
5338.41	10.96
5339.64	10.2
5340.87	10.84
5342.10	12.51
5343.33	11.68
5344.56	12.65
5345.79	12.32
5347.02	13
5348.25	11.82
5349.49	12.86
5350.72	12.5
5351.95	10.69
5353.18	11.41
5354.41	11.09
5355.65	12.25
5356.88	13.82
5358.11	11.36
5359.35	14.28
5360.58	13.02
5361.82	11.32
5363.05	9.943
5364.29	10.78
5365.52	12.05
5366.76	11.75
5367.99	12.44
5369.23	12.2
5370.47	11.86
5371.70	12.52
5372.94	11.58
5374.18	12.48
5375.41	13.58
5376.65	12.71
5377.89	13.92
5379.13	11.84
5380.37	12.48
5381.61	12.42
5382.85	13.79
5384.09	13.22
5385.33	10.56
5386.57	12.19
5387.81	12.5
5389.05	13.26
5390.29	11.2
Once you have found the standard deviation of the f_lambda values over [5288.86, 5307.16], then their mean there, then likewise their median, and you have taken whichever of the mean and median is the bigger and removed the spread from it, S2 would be 11.6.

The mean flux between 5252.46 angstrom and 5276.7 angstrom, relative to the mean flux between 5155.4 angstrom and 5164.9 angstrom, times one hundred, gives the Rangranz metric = 99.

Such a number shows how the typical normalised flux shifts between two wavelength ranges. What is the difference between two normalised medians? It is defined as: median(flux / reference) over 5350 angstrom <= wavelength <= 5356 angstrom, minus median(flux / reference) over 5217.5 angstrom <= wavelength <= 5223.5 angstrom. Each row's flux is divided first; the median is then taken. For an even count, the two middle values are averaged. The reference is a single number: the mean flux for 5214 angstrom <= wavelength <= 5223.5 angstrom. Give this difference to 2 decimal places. -0.20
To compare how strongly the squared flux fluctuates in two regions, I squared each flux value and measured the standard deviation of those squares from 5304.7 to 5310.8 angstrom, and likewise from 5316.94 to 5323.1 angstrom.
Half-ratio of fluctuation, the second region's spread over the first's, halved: 0.47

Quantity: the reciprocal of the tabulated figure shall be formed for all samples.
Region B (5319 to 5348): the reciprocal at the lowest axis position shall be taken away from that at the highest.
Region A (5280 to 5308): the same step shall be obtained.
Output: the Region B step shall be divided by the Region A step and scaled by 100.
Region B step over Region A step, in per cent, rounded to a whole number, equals 21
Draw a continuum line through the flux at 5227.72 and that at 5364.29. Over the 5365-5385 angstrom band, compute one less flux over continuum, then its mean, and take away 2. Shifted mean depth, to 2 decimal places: -2.17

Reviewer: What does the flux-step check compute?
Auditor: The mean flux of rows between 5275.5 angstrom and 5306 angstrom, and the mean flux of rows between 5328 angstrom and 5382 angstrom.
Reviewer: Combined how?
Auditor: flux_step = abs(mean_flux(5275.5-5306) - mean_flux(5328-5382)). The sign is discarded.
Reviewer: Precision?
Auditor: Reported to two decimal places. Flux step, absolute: 0.04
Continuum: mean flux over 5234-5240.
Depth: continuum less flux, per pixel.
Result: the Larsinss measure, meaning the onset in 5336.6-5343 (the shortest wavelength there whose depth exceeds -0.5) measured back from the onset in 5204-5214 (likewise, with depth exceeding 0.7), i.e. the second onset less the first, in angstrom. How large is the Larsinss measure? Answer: -132.3 angstrom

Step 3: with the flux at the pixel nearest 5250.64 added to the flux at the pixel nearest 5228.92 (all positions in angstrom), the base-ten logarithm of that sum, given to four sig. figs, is 1.354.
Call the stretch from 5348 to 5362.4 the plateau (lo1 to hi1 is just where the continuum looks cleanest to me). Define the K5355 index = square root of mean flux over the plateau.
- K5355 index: 3.49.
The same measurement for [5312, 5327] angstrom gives 3.61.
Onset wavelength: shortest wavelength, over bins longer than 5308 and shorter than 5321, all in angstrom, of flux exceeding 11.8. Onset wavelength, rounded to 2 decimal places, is 5308.99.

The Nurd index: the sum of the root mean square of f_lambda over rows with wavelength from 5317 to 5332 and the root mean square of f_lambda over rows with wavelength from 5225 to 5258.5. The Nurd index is 24.7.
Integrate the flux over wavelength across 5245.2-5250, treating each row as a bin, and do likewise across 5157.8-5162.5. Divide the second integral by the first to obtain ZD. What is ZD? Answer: 1.08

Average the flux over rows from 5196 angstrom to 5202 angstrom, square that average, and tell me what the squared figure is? 170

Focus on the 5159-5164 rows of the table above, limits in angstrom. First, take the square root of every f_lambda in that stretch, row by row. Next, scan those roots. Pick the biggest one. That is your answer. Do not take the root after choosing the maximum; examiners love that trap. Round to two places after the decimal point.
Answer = 3.70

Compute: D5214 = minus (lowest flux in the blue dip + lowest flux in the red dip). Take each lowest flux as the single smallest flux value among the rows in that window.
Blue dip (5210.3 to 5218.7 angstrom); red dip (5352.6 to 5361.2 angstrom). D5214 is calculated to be -20.2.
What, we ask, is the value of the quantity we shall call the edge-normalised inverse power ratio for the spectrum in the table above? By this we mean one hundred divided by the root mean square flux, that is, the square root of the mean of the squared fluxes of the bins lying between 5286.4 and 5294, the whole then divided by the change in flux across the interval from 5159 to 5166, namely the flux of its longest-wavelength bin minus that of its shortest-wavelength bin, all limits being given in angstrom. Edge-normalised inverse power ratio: -3.2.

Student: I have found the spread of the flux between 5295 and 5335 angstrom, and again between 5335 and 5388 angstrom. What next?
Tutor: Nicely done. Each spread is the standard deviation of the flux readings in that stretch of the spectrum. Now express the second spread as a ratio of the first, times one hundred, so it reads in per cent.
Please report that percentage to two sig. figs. 78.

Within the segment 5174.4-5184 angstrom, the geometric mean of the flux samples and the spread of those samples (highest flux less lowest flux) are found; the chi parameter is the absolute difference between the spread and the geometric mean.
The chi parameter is 7.4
